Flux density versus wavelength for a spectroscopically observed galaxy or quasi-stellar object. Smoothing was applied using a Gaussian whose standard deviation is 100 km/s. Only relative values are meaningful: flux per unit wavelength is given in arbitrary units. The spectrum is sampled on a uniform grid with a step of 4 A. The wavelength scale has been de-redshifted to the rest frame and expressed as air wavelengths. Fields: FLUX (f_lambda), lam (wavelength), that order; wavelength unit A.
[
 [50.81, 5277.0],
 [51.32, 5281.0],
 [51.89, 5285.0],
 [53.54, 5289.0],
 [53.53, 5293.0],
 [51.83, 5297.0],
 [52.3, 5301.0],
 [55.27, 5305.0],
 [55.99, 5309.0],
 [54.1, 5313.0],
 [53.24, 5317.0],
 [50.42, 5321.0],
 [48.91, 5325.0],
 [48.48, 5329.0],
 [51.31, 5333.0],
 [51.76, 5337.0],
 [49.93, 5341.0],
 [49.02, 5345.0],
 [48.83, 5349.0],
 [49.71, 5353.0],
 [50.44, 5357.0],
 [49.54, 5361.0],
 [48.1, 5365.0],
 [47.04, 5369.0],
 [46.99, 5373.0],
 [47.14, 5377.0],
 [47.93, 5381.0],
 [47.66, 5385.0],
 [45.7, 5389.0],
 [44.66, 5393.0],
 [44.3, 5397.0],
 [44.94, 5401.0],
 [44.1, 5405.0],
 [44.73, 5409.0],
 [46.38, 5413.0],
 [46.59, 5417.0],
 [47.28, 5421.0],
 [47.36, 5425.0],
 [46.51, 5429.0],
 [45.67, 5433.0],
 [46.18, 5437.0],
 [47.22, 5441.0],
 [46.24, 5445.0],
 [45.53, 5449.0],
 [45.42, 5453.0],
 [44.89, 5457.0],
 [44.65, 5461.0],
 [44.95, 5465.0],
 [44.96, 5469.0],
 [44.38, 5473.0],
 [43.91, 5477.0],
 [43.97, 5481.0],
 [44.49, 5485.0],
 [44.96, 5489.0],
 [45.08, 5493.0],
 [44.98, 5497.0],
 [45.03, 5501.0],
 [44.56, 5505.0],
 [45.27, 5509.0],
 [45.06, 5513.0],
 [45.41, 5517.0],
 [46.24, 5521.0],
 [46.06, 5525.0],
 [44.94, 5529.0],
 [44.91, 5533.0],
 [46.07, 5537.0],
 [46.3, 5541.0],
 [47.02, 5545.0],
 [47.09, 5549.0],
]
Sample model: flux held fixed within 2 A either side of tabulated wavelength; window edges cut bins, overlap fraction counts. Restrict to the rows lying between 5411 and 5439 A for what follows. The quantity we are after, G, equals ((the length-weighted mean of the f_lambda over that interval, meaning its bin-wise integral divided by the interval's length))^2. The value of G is 2168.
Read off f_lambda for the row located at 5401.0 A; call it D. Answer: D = 44.94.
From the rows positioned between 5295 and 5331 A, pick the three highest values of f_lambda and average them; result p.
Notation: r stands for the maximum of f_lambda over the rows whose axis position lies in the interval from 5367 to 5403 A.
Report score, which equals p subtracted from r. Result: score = -7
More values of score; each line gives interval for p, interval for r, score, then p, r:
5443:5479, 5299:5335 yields 10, 45.7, 55.99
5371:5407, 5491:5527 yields -1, 47.6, 46.24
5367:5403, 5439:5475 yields 0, 47.6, 47.22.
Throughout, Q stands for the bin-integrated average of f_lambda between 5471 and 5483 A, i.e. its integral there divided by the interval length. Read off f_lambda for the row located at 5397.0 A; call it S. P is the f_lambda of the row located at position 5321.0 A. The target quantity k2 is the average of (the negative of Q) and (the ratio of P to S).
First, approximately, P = 50.42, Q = 44.1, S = 44.3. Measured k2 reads -21.5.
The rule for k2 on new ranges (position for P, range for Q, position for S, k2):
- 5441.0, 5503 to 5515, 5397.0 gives -21.9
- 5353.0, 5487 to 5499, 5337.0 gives -22.0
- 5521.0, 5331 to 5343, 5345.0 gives -25.0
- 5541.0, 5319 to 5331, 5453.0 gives -24.1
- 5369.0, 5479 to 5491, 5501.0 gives -21.7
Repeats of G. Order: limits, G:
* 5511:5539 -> 2073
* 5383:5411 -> 2039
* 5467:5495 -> 1983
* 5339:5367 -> 2437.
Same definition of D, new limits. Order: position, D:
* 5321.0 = 50.42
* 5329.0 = 48.48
